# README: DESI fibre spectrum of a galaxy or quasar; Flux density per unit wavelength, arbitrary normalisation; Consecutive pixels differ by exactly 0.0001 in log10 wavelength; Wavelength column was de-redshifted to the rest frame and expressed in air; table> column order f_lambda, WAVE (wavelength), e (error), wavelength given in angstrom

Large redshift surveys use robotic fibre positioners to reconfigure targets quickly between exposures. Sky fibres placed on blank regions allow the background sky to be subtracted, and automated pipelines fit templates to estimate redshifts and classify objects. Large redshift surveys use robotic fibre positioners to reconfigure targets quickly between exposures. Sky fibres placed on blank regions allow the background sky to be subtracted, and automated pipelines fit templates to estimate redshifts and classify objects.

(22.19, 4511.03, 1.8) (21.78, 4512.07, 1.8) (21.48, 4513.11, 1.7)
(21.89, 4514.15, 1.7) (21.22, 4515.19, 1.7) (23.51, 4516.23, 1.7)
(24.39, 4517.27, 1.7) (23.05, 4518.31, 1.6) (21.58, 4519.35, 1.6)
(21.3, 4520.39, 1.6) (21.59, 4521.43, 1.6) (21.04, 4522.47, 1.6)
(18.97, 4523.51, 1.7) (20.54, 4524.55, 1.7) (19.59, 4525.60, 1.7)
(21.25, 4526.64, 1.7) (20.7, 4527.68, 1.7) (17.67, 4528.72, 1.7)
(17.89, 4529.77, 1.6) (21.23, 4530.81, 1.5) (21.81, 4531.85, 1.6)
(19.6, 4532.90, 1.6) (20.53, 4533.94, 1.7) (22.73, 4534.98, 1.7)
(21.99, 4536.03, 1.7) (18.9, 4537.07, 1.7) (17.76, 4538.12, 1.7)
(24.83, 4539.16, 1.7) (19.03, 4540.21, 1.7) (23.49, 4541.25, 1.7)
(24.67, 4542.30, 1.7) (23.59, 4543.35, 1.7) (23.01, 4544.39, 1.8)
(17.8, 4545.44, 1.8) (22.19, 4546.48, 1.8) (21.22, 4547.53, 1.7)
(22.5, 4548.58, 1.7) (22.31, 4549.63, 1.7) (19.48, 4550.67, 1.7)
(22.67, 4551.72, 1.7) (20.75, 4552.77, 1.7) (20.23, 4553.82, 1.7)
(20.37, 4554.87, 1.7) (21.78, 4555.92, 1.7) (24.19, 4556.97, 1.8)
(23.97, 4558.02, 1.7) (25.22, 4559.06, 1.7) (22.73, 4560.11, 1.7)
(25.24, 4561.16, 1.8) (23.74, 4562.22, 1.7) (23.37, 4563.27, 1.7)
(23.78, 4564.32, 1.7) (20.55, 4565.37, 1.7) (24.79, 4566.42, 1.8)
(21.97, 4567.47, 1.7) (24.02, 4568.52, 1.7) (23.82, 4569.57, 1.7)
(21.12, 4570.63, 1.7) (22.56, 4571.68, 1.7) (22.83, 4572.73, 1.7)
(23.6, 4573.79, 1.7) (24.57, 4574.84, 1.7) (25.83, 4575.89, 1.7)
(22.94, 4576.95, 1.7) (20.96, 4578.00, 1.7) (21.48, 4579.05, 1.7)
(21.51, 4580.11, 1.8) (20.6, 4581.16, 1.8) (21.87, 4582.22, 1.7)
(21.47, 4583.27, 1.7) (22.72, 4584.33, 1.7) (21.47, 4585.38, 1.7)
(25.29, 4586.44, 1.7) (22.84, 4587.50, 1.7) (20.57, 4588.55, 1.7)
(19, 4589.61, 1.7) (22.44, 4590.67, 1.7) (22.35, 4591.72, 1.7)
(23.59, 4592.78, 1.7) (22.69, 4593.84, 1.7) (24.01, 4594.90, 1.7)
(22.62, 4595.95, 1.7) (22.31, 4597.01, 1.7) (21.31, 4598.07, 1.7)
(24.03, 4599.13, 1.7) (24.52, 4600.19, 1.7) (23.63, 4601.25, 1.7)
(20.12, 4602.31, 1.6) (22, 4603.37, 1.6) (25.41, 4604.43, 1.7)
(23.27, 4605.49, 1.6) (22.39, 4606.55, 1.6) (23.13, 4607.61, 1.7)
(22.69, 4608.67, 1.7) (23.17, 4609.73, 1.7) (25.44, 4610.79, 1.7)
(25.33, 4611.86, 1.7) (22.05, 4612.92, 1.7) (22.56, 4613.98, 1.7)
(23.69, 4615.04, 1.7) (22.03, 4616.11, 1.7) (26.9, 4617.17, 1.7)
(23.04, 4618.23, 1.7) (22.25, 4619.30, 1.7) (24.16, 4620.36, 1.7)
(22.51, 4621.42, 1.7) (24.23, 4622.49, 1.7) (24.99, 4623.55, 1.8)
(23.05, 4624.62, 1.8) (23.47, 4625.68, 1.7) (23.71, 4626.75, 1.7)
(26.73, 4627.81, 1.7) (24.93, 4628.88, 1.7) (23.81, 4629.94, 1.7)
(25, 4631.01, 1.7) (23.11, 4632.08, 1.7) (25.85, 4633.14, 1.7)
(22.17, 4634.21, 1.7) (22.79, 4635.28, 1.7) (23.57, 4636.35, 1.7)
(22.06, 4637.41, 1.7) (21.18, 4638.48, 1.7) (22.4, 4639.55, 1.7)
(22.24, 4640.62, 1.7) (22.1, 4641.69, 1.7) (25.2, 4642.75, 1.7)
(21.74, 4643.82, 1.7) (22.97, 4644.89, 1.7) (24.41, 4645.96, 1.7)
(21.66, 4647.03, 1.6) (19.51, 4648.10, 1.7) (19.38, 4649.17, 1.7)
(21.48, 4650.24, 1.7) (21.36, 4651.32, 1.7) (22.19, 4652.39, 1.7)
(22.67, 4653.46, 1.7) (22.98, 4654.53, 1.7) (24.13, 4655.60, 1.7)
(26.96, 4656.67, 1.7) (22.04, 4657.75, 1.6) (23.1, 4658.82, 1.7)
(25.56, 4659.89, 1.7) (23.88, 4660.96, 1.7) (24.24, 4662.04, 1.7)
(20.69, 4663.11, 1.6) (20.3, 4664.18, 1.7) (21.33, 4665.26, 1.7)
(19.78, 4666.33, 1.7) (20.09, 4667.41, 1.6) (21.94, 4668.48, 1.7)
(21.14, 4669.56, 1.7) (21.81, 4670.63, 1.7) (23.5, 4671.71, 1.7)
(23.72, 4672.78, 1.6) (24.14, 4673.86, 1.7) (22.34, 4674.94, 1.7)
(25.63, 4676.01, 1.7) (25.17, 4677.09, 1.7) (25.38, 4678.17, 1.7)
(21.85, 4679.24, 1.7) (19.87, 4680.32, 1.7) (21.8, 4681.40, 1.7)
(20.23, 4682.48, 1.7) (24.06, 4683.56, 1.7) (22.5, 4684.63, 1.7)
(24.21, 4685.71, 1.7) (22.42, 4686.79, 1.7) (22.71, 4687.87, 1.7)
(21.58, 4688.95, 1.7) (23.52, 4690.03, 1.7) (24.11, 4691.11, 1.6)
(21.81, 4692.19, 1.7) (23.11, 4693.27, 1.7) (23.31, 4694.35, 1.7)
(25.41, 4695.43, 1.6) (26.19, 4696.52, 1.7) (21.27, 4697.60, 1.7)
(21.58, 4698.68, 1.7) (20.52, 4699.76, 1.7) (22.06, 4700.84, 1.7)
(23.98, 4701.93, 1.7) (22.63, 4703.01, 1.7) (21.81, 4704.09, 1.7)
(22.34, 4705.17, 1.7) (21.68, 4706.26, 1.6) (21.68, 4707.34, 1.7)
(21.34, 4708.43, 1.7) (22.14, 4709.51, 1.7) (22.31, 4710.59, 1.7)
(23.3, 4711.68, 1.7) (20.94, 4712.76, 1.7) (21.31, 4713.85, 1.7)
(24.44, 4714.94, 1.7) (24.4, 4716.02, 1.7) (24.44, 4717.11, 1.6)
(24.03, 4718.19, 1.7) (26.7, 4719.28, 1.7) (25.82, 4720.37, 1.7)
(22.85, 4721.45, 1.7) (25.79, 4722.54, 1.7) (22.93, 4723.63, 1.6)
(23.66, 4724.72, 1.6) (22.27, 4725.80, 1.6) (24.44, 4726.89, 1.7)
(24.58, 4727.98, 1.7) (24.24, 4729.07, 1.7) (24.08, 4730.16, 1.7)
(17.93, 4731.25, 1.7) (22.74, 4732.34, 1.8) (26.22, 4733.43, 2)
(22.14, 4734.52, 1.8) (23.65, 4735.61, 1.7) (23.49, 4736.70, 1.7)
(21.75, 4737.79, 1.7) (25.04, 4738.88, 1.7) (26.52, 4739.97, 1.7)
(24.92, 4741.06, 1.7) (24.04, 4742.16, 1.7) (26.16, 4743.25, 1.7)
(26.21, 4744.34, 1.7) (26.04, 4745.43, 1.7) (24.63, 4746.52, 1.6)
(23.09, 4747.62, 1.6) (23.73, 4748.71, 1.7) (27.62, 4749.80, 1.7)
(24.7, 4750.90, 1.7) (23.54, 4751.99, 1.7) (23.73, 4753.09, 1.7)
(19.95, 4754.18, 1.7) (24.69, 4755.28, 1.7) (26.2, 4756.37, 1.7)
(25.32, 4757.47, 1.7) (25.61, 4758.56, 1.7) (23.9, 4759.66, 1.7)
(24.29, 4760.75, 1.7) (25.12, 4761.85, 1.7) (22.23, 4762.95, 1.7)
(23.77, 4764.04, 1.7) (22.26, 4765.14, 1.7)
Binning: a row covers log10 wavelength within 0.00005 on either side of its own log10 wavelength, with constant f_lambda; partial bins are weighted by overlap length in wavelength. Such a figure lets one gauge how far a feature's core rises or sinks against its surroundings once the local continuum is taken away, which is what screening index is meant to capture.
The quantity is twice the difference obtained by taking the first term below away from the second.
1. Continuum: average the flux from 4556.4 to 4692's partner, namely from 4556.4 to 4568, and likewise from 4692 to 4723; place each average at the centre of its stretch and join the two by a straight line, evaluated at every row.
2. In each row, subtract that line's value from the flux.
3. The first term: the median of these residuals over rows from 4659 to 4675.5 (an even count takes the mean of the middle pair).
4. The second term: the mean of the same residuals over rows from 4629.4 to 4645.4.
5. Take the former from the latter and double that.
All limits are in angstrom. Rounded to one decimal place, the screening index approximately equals 2.1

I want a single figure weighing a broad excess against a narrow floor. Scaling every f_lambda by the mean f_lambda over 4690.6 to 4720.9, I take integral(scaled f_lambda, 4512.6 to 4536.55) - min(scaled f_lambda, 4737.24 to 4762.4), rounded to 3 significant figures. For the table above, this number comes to 21.1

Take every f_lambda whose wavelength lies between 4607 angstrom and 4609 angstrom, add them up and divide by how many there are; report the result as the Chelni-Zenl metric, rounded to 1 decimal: 22.9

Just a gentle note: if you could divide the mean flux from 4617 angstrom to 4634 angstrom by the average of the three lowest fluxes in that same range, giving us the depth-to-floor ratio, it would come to 1.07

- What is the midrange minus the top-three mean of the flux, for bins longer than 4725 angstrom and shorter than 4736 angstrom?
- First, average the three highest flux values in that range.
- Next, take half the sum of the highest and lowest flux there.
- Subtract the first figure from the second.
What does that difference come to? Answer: -3.0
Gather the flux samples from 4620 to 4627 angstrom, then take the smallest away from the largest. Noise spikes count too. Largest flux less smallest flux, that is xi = 2.5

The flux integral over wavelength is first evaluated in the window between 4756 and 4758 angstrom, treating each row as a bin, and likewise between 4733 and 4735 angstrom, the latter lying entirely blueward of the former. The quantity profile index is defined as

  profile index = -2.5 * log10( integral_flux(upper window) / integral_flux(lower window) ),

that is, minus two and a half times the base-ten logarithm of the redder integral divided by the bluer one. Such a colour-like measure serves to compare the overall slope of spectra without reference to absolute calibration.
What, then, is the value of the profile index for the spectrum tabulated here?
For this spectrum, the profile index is -0.1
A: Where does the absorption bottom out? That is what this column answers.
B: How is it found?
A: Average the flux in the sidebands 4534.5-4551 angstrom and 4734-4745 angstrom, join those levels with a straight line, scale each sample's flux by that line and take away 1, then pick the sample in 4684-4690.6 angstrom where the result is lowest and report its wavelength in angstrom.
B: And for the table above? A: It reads 4688.95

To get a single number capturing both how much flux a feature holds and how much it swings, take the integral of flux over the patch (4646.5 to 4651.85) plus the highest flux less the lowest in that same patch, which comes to 113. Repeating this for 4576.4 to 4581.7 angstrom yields 116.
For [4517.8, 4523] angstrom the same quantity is 115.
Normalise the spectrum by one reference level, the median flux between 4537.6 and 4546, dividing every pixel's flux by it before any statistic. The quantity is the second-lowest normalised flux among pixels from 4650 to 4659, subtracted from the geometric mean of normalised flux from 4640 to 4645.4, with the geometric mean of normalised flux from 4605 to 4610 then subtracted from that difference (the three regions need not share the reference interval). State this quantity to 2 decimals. -0.93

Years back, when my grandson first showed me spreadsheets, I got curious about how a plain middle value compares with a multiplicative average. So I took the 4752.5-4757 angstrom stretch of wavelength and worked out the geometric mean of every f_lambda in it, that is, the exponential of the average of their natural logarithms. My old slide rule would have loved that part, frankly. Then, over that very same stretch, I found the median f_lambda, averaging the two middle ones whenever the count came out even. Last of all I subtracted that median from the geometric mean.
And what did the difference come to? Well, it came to -0.69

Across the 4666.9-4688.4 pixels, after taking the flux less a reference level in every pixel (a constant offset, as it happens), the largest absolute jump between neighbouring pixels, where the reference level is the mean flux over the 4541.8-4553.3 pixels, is 3.8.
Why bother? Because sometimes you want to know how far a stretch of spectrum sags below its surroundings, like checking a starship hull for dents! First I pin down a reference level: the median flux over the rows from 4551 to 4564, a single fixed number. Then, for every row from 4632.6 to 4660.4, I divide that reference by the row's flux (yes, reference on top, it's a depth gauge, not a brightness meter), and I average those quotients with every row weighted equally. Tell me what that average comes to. 1.02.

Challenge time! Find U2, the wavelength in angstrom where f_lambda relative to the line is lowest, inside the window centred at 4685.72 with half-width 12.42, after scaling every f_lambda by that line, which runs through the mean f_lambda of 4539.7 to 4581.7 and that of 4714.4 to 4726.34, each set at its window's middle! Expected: 4680.32 angstrom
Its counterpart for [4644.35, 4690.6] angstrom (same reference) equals 4649.17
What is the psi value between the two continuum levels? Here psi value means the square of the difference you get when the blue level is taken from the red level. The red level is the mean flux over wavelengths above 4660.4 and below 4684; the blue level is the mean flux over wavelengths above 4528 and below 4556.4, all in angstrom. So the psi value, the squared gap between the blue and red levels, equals 1.67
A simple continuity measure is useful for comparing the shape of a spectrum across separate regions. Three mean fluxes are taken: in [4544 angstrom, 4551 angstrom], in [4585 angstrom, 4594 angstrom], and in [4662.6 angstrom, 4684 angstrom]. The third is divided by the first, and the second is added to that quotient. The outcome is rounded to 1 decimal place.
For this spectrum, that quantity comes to 23.3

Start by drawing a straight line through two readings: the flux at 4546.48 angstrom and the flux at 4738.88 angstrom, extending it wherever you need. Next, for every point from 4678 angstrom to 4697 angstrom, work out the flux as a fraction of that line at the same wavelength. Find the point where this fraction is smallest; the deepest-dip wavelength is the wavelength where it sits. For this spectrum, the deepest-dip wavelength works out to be 4680.32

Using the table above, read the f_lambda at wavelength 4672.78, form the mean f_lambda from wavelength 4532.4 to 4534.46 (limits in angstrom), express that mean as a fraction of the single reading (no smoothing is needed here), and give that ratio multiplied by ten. 8.5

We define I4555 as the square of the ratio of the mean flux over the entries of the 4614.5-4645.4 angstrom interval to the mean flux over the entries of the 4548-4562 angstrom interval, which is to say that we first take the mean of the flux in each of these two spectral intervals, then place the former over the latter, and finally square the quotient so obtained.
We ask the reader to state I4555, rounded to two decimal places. 1.10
